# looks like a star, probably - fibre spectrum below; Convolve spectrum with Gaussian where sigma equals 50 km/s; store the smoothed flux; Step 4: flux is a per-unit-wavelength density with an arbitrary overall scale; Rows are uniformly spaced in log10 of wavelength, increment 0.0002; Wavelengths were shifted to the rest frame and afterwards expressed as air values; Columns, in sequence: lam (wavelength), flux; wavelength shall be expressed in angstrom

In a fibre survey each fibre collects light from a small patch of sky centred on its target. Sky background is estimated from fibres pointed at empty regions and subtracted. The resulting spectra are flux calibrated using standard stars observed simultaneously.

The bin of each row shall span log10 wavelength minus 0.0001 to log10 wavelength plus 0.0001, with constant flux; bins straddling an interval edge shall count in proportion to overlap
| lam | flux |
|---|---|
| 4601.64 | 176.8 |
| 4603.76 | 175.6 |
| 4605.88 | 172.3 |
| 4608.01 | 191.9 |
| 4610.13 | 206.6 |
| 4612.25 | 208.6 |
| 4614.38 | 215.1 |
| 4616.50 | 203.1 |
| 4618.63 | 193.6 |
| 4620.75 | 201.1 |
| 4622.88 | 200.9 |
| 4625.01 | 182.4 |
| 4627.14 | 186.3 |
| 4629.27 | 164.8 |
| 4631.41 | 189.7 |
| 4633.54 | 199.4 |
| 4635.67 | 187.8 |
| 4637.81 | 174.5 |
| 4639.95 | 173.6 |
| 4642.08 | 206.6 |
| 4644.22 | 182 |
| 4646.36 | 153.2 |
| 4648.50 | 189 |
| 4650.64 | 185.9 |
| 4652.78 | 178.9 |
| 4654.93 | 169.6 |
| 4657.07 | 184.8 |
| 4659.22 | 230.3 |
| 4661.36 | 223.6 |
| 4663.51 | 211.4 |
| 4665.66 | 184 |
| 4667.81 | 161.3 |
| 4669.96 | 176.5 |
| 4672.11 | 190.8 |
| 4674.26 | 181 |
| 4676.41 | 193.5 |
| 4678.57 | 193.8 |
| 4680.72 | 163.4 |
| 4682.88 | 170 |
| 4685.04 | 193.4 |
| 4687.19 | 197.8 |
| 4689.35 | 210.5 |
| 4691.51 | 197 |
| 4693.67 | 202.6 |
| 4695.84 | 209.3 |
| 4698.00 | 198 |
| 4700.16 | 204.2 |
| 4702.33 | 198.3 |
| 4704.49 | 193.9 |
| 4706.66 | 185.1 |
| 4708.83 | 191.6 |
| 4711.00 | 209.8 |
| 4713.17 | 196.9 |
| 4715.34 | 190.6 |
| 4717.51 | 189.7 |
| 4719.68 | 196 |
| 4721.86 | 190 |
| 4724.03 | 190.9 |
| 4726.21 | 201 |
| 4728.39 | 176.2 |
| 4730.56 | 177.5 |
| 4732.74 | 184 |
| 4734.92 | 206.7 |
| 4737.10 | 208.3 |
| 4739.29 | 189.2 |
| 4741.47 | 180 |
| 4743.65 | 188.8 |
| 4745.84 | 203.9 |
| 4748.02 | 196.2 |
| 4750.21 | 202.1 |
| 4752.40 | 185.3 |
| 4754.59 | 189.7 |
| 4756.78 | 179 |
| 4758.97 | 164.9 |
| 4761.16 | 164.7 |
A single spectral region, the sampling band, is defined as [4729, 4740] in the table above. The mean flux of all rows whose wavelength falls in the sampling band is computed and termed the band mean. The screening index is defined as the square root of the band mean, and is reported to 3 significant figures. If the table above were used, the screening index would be 13.9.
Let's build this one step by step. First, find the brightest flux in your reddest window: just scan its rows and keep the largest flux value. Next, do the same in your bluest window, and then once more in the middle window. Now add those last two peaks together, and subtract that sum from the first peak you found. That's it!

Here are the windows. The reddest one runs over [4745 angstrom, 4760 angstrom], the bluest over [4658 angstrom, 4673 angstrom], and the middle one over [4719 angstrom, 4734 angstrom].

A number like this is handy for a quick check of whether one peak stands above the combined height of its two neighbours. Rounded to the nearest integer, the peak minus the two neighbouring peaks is -227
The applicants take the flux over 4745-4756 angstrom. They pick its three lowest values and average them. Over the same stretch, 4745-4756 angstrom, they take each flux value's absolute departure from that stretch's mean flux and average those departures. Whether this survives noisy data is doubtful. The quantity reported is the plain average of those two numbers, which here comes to 98.4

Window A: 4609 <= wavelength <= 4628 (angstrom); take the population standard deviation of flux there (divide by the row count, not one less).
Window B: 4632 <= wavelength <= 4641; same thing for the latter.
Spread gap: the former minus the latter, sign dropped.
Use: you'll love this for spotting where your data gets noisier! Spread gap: 1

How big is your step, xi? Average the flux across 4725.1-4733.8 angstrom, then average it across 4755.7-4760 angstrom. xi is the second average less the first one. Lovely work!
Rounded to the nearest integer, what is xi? -13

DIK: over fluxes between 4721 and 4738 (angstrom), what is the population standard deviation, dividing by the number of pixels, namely 12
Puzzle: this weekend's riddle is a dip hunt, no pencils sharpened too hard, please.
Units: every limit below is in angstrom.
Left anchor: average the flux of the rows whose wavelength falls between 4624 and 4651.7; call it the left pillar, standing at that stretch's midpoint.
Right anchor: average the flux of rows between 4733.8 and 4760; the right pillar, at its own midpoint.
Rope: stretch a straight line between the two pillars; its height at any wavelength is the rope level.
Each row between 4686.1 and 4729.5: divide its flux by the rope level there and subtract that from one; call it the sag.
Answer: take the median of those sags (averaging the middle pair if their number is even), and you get -0.05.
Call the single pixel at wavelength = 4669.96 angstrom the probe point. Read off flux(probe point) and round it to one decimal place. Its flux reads 176.5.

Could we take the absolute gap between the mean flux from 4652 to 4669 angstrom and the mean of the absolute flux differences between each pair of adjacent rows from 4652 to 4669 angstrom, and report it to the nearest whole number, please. 173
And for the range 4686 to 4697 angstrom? 194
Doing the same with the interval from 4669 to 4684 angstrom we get 169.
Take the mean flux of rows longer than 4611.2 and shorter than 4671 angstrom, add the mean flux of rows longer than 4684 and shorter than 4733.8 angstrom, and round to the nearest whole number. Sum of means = 385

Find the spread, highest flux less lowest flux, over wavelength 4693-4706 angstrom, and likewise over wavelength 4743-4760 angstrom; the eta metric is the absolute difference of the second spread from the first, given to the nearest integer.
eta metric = 24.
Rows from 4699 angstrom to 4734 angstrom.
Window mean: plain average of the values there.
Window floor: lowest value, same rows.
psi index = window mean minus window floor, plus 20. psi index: 36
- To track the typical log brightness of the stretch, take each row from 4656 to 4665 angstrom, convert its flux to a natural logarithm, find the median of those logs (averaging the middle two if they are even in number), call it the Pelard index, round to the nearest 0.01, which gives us 5.38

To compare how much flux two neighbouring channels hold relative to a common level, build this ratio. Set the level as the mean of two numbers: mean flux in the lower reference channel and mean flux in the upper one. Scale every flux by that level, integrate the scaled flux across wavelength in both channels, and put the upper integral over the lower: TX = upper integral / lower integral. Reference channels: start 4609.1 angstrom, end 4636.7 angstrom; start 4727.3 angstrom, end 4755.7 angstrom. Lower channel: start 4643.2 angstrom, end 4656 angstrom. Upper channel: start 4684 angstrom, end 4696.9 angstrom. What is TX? 1.15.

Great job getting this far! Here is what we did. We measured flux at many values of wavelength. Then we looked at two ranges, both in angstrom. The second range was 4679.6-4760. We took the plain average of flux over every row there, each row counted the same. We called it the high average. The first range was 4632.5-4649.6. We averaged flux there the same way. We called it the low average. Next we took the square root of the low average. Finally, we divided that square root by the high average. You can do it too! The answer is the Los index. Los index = 0.0704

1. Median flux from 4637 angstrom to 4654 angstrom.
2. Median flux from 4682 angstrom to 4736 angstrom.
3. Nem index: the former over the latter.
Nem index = 0.92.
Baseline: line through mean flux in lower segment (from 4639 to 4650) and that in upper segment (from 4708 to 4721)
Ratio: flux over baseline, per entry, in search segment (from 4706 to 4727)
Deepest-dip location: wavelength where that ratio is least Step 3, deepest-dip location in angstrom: 4706.66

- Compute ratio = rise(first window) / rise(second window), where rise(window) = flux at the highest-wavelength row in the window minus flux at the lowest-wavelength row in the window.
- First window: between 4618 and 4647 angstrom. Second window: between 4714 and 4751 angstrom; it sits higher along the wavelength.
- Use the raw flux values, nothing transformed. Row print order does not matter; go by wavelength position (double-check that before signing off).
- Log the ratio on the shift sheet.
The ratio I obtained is -4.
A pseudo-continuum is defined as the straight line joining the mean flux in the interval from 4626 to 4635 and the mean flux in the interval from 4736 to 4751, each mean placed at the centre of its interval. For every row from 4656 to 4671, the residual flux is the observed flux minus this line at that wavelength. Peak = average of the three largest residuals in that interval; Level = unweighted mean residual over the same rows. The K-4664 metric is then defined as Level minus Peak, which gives -26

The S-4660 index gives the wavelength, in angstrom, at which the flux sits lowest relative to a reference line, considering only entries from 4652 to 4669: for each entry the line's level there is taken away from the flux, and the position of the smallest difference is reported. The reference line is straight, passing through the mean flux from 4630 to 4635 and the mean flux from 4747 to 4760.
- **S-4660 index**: 4667.81 angstrom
